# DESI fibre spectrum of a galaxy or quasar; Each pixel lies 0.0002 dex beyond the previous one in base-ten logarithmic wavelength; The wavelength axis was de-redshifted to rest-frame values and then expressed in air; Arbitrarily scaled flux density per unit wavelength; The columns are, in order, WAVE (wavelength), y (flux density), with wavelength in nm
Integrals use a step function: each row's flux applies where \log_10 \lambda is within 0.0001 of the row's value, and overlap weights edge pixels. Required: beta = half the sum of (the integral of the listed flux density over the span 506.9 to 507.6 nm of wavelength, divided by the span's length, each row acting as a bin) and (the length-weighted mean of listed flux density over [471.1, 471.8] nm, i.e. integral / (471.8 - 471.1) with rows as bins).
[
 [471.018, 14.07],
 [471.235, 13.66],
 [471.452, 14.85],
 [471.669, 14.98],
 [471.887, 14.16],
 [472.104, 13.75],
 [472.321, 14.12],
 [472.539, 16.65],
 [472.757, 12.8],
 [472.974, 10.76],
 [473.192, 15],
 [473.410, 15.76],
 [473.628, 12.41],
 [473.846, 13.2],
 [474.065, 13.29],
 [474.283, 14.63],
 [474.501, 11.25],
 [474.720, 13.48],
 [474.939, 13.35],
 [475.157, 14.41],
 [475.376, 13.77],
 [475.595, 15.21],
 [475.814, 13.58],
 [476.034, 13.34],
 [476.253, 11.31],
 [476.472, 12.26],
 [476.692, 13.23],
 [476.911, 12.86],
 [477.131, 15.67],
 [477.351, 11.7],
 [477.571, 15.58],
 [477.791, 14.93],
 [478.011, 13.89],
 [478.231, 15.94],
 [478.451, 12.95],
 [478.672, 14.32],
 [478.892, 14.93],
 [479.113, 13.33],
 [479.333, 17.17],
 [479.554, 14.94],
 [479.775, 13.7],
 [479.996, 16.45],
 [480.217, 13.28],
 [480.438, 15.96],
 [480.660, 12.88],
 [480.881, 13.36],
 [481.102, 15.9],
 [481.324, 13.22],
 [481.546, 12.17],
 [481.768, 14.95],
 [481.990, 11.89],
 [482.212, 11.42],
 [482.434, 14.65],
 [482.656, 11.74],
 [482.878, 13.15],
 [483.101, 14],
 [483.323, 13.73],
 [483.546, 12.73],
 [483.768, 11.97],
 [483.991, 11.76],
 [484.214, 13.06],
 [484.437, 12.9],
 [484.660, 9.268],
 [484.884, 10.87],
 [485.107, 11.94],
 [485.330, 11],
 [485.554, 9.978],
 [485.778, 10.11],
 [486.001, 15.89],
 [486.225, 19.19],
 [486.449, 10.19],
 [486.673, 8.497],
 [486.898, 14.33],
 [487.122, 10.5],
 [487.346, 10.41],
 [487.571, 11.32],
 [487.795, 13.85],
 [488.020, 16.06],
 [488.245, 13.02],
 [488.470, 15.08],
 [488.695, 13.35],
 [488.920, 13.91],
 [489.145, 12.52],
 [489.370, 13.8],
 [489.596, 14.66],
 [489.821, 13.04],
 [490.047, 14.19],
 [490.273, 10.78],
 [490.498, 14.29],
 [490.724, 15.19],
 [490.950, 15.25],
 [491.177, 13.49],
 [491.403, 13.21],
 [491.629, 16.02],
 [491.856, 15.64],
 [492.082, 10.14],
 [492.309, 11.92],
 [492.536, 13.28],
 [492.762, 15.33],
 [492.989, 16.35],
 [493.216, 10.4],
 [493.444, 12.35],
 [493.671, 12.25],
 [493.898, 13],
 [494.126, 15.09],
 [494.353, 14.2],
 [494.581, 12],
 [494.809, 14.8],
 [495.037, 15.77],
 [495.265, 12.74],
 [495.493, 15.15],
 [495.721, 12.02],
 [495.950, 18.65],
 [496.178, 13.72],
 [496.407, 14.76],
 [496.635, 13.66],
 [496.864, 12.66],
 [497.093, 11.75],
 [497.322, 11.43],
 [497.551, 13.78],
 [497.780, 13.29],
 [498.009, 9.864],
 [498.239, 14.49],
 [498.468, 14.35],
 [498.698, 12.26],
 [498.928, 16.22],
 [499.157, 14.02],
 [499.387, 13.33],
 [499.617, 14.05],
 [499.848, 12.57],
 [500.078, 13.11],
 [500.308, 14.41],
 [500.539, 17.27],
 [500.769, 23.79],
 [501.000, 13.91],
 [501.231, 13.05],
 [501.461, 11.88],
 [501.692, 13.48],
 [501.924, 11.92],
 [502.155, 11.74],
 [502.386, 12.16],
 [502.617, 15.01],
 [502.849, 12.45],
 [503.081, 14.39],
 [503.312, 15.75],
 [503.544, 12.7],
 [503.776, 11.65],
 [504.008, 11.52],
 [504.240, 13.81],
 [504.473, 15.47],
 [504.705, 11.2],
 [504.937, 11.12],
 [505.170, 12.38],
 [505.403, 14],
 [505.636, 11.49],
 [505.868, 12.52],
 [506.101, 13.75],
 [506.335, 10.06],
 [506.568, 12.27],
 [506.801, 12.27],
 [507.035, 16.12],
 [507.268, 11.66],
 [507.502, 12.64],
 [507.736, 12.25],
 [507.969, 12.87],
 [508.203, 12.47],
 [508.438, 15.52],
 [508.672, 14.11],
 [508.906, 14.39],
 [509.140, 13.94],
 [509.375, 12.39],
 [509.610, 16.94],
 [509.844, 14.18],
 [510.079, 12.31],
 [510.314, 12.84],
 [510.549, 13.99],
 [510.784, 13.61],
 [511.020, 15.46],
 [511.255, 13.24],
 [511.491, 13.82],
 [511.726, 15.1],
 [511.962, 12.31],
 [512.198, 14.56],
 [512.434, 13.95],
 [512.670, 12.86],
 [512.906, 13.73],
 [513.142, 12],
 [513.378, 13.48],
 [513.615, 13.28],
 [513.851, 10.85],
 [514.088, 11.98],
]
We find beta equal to 14.0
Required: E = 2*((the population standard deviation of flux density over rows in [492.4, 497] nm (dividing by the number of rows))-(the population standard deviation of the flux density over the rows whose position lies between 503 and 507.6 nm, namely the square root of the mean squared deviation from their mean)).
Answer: 0.4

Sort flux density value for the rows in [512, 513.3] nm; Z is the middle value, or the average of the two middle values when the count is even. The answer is 13.7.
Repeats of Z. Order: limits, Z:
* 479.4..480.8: 14.3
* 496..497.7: 13.7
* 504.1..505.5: 13.1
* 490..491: 14.3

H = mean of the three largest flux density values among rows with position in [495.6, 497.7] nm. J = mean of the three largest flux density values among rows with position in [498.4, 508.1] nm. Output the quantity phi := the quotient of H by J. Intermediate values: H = 16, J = 19.1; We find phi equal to 0.82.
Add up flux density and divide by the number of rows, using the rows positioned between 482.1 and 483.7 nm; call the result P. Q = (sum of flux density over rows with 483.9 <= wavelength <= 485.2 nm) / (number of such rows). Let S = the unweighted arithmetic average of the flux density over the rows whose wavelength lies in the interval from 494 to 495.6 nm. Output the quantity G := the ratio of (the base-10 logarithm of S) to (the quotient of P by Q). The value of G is 1.03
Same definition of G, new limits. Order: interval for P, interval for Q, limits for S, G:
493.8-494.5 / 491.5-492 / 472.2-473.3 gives 1.28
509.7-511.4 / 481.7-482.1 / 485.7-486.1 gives 1.09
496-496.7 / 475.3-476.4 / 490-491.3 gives 1.09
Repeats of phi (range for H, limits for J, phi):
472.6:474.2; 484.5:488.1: 0.86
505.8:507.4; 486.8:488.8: 0.93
